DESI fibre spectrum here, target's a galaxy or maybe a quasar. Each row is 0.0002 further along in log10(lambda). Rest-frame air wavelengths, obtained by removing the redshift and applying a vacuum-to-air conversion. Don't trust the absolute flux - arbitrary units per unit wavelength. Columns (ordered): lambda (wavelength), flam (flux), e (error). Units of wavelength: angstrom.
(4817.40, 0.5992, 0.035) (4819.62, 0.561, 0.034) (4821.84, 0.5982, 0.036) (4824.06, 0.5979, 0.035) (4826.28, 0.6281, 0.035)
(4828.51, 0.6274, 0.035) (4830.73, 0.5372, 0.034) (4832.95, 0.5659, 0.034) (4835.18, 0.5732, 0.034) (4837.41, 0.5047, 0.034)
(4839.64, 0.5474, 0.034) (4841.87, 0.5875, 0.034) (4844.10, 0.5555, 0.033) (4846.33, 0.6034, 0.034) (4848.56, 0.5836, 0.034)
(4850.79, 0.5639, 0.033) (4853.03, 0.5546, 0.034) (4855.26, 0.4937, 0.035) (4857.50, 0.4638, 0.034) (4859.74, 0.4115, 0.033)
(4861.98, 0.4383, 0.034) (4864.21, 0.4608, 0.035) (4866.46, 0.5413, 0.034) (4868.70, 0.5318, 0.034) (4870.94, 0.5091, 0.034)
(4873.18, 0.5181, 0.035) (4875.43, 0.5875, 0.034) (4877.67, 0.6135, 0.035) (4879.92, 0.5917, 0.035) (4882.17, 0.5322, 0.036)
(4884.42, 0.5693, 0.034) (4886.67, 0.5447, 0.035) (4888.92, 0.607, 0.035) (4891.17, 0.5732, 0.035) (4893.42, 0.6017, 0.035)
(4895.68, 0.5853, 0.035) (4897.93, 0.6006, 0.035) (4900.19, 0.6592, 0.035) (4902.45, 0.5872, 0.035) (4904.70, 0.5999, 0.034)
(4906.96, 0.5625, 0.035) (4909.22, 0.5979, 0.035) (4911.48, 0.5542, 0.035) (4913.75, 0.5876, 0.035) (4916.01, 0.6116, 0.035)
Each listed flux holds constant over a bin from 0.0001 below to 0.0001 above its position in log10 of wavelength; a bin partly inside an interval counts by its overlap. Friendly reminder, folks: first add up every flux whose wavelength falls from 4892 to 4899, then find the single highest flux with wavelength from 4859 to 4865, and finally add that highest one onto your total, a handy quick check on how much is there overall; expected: 2.25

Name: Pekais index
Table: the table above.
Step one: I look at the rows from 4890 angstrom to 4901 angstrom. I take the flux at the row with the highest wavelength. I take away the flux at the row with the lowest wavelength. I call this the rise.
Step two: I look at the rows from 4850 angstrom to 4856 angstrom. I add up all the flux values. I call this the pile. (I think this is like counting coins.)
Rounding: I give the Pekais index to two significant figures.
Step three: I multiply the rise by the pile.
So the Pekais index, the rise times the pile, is 0.14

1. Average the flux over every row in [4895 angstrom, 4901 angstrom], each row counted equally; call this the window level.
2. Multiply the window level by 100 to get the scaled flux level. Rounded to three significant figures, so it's 61.5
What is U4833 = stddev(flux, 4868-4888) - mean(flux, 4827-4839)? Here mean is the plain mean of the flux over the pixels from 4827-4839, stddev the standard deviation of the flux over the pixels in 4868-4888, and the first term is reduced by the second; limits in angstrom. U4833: -0.53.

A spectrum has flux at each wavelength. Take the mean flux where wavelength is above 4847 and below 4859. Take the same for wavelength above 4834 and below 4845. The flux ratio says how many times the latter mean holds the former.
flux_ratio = 1.04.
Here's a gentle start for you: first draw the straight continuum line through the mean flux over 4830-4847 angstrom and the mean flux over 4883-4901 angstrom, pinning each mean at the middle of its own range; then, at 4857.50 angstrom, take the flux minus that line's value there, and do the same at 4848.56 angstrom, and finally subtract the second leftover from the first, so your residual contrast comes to -0.125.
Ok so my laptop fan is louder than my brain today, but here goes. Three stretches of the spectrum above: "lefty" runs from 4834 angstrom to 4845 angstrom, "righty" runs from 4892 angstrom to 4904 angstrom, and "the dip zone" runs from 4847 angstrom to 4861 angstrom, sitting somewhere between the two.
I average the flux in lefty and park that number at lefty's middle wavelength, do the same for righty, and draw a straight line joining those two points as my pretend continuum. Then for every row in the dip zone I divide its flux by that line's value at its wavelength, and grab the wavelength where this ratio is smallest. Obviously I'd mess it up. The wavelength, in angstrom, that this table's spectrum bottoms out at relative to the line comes 4859.74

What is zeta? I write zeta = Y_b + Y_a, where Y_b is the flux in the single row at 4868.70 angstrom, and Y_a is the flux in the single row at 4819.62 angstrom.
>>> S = 1.09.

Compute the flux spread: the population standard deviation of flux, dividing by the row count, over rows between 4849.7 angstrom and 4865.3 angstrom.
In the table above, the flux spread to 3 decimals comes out 0.053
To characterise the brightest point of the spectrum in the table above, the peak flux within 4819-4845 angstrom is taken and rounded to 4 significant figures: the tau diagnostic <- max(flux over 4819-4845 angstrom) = 0.6281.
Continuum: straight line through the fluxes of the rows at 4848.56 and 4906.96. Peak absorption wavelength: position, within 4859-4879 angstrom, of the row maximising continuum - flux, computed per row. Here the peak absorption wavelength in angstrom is 4859.74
